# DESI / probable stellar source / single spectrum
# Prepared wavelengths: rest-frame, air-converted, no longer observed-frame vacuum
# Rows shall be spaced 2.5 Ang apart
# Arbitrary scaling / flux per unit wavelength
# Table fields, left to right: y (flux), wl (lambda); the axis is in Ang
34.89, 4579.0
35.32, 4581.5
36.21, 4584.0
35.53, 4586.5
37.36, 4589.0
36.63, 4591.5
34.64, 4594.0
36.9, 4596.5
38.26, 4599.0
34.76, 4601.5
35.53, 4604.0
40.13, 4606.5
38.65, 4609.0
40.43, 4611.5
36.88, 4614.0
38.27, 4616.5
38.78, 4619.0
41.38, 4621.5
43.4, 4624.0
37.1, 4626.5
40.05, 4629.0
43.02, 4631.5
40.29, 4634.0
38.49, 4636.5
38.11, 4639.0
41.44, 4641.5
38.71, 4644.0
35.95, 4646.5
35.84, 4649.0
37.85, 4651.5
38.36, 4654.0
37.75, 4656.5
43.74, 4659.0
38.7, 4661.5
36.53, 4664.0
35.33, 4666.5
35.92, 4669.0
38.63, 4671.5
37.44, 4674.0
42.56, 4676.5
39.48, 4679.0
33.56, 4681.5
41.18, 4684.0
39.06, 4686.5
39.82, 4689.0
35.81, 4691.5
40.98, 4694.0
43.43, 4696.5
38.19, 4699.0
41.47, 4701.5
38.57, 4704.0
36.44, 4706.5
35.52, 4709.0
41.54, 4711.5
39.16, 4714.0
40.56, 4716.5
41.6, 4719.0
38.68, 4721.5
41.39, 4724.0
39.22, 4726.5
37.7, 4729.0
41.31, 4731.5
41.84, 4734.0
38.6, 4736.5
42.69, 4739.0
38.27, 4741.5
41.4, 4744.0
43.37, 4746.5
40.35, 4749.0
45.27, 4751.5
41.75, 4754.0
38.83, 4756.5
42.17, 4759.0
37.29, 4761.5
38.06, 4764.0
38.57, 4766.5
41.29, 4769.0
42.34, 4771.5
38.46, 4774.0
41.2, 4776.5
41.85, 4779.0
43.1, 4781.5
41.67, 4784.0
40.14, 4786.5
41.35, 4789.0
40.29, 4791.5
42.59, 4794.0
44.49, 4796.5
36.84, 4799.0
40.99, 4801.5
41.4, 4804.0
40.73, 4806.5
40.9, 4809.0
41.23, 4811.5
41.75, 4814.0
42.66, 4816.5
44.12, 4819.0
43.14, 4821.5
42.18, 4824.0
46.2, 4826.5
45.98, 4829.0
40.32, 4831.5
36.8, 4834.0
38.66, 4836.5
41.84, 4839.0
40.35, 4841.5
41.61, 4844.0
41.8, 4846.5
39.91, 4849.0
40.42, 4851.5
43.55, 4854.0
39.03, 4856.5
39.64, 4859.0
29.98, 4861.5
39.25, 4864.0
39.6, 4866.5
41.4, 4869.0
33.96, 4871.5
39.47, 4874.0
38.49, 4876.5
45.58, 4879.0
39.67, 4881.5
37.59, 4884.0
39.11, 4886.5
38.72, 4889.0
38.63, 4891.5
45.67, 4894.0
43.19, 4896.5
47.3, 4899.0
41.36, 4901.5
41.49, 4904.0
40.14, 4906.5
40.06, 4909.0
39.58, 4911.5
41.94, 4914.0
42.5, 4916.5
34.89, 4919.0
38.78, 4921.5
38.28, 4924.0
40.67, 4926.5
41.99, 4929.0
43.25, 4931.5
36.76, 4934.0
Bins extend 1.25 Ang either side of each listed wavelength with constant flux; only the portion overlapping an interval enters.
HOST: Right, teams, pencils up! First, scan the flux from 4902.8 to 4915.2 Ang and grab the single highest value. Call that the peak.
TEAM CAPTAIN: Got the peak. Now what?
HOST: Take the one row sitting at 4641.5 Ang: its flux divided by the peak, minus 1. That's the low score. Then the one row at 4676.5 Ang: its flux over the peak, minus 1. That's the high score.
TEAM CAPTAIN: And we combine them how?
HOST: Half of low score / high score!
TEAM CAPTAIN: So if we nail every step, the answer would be -0.4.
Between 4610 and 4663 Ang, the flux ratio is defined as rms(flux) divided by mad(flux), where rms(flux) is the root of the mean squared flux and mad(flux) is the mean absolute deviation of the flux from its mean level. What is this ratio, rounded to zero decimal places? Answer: 21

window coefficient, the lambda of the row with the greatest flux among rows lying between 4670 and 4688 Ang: 4676.5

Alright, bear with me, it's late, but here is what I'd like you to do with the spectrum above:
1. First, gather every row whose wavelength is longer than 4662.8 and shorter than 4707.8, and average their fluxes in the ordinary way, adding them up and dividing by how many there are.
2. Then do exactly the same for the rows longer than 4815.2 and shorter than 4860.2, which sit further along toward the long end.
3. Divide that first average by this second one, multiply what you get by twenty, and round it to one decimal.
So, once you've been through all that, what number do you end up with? 18.6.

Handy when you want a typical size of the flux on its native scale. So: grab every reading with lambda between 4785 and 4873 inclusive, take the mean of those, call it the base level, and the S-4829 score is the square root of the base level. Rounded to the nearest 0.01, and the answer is 6.38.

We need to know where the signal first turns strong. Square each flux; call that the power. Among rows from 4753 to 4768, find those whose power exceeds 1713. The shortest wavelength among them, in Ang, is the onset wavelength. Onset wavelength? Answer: 4754.0 Ang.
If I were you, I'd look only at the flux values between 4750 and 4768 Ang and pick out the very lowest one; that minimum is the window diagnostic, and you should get 37.29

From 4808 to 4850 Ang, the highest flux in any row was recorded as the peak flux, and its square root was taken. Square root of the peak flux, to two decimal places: 6.80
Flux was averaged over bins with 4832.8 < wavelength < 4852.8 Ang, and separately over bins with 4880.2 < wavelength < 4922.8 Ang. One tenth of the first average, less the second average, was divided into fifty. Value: -1.366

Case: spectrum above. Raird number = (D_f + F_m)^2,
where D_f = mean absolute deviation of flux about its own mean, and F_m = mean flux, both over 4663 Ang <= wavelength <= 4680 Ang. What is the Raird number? 1592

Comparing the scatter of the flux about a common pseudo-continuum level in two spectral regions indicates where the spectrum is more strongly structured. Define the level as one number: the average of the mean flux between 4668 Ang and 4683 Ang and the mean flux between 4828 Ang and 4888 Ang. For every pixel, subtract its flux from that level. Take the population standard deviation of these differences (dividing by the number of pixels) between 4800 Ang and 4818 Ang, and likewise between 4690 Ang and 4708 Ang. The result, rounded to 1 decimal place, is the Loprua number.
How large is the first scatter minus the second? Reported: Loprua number -2.0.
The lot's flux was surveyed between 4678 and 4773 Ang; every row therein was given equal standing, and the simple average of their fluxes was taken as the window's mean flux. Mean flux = 39.9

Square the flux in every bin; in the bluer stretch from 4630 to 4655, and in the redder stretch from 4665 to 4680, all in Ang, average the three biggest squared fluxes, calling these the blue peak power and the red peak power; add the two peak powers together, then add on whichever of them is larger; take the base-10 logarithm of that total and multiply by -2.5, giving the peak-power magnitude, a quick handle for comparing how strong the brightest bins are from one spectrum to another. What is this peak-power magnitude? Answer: -9.27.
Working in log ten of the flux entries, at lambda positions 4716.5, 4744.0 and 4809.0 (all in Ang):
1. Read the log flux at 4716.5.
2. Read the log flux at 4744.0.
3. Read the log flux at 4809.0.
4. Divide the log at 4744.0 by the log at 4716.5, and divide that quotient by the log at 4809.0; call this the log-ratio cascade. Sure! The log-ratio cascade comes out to 0.624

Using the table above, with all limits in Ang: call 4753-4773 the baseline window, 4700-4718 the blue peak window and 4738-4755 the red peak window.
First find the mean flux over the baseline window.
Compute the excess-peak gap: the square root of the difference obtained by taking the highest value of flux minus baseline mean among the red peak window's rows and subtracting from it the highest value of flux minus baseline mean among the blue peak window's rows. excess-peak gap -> 1.93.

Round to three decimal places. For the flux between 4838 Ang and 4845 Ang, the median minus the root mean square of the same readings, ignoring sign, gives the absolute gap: 0.338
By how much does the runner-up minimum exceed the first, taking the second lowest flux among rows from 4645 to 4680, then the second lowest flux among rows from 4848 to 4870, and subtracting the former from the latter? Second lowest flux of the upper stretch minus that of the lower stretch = 3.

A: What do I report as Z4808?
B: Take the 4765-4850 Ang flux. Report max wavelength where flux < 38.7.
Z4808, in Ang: 4836.5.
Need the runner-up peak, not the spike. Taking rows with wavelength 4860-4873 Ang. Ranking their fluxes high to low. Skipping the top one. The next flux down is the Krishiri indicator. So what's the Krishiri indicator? 39.6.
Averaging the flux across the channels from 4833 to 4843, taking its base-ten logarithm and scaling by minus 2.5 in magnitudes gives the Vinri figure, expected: -3.99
